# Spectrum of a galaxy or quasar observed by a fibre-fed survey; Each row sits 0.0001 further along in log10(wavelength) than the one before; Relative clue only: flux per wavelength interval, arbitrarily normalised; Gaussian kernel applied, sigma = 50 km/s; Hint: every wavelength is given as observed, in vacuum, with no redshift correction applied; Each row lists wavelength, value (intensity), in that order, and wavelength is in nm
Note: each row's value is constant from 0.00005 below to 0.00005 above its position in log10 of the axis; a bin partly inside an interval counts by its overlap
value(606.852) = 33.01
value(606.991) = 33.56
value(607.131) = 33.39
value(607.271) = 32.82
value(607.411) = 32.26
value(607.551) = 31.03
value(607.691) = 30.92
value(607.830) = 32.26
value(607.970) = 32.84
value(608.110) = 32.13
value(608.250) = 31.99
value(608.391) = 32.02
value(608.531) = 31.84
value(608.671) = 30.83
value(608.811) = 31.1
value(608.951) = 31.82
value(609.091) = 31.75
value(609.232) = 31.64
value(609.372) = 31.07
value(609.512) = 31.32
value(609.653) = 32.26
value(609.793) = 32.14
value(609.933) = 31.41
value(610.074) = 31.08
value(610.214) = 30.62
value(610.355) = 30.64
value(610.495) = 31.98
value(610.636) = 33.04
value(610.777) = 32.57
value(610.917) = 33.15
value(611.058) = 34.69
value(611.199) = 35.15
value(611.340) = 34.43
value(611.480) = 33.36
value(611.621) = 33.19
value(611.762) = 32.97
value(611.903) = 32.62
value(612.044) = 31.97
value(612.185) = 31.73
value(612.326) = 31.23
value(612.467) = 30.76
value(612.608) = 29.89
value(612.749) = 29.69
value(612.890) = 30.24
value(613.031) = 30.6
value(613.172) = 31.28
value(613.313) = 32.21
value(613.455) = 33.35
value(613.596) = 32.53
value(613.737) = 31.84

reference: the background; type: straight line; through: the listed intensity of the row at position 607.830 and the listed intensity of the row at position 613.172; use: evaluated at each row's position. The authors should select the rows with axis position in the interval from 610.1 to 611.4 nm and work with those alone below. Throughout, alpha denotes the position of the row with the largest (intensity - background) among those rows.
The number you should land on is 611.199 nm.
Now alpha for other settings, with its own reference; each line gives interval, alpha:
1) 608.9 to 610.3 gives 609.653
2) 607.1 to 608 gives 607.131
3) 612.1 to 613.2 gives 612.185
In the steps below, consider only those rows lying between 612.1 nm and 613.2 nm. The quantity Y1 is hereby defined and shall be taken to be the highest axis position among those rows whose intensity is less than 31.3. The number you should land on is 613.172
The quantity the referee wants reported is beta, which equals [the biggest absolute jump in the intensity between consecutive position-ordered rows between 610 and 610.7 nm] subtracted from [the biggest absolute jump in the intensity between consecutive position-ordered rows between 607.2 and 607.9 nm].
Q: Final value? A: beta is 0.0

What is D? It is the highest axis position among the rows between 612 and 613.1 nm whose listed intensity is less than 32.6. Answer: 613.031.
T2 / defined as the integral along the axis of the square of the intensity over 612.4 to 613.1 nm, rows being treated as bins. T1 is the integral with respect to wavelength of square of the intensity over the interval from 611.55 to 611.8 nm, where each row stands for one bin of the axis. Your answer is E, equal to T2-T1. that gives 367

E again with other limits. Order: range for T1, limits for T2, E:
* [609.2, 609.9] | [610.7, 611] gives -378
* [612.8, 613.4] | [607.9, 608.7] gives 238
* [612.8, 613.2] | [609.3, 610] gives 327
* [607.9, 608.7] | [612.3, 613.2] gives 17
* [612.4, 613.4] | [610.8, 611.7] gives 92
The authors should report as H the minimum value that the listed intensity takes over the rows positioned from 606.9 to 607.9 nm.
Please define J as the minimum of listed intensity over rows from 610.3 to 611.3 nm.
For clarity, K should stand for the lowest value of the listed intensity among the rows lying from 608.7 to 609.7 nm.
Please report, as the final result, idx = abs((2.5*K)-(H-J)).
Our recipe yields 77.4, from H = 30.92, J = 30.64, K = 31.07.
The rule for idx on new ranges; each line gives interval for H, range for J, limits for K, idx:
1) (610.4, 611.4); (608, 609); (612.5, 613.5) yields 73.1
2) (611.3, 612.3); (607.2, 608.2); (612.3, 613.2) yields 73.4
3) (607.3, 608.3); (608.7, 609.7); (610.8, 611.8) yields 82.6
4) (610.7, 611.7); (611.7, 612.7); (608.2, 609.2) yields 74.4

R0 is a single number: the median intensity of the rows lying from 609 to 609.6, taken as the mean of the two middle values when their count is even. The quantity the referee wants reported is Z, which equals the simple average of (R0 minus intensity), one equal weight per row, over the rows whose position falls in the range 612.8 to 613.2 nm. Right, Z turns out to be 0.8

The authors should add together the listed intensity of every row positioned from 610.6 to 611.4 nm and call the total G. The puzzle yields 203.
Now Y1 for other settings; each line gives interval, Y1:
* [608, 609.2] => 608.811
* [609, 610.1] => 610.074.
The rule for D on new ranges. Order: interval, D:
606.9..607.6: 607.551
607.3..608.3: 608.250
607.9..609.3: 609.232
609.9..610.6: 610.495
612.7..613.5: 613.313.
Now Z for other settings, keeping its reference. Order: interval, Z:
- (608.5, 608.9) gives 0.2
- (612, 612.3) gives -0.4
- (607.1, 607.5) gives -1.3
